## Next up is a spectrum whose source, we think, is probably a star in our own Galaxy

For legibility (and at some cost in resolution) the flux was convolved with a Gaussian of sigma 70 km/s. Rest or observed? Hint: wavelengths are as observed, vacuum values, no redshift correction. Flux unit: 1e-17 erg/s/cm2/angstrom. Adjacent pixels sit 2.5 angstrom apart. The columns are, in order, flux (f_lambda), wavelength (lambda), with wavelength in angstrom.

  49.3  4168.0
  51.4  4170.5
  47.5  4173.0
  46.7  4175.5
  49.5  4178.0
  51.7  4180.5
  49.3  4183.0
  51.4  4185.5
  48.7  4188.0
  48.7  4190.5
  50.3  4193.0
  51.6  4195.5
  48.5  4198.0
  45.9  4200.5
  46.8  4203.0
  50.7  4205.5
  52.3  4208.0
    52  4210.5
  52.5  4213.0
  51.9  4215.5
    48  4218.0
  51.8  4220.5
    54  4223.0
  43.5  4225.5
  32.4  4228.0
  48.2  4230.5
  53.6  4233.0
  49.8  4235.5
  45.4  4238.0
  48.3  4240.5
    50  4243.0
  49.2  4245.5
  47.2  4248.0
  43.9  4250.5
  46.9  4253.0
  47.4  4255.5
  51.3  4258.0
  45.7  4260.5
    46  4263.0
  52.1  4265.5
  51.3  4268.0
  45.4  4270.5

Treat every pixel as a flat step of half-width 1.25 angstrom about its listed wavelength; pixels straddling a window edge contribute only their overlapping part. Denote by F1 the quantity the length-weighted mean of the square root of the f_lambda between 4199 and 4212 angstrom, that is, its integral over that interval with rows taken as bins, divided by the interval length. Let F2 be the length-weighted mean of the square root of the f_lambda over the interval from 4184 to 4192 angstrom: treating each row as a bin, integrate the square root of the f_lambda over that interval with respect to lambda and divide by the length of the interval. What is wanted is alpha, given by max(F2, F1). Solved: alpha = 7.04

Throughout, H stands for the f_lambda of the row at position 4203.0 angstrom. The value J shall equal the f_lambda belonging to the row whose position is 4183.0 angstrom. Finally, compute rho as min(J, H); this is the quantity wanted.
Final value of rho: 47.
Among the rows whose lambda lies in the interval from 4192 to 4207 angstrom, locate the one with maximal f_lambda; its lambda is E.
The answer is 4195.5 angstrom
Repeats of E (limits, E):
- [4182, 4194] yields 4185.5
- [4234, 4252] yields 4243.0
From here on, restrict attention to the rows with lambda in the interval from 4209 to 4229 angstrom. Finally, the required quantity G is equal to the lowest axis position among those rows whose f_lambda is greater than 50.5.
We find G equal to 4210.5 angstrom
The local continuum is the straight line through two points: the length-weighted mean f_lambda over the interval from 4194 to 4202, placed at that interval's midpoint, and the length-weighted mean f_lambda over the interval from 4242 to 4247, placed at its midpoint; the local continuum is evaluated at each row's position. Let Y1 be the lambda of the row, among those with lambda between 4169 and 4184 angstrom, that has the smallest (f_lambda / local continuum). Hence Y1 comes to 4175.5 angstrom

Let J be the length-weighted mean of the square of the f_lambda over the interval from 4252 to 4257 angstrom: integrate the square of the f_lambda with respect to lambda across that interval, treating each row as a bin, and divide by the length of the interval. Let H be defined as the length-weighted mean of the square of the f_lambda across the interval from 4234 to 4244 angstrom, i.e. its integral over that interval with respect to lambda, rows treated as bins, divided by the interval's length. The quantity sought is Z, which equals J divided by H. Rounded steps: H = 2353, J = 2245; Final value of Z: 0.95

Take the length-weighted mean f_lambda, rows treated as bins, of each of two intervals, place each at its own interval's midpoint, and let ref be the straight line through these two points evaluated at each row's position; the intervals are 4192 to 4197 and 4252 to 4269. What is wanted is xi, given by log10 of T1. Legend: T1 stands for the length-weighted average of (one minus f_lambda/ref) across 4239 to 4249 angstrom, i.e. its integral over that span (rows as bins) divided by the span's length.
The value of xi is -1.93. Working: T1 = 0.012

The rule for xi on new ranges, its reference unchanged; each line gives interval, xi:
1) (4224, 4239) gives -1.09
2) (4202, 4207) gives -1.53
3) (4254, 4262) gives -1.83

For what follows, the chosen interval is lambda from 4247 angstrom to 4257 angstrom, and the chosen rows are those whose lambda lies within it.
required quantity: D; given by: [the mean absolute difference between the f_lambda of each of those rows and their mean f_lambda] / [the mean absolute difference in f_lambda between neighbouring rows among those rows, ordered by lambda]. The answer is 0.54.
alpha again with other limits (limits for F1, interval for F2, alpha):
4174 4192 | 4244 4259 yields 7.03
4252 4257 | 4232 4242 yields 7.01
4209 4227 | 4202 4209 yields 7.09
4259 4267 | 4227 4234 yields 6.94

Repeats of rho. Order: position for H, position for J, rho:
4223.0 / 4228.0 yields 32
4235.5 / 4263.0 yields 46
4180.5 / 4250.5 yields 44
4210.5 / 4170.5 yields 51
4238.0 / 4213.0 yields 45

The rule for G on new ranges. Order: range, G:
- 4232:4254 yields 4233.0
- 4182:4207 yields 4185.5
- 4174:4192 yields 4180.5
